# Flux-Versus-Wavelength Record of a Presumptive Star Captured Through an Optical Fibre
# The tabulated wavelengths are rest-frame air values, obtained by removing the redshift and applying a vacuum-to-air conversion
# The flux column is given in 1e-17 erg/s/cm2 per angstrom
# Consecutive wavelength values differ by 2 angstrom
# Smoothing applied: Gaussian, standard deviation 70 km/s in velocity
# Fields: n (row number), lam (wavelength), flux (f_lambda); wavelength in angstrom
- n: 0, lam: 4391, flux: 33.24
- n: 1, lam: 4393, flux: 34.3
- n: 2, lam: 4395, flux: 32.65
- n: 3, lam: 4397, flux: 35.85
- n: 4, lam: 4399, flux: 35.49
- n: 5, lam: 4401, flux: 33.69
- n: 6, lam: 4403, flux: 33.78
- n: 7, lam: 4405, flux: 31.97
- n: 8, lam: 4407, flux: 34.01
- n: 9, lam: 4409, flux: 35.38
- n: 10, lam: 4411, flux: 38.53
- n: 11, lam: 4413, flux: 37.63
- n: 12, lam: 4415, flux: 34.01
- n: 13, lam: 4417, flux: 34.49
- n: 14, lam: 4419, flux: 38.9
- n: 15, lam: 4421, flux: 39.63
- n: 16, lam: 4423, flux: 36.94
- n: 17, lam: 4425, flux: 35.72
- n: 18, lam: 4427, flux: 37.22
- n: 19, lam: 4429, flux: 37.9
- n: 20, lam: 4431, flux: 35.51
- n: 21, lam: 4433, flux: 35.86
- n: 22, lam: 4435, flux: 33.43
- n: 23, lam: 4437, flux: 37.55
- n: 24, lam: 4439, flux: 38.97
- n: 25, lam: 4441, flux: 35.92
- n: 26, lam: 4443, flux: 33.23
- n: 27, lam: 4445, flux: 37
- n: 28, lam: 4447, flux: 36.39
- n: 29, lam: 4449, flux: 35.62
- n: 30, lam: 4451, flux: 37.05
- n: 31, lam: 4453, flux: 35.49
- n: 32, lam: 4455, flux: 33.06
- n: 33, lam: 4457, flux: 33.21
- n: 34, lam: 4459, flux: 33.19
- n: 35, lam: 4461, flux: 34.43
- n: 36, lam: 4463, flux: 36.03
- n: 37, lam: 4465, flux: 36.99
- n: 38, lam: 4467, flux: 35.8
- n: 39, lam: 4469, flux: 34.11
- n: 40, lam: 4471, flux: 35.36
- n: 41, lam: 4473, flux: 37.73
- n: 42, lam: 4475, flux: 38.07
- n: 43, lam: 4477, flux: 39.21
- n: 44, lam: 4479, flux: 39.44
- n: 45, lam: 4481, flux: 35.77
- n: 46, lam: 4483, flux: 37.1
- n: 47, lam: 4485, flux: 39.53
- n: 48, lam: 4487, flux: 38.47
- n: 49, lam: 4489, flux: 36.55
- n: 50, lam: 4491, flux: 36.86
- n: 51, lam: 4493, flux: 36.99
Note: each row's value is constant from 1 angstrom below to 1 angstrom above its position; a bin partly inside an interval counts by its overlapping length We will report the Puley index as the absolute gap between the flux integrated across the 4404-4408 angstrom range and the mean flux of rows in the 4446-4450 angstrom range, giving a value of 96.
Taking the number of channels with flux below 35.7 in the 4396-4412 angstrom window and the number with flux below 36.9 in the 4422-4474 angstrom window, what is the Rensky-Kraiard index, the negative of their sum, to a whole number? -23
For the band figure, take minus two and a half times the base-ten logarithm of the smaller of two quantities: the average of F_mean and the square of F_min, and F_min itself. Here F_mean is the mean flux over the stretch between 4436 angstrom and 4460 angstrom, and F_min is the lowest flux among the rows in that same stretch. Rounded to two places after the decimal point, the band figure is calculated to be -3.80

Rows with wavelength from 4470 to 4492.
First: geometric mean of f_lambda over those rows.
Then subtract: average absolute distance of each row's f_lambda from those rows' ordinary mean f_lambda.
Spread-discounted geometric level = 36.4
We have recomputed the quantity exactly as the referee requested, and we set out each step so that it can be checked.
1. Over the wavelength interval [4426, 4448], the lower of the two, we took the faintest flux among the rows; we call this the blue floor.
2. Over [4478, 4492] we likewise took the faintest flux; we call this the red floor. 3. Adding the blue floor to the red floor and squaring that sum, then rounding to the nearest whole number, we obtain 4761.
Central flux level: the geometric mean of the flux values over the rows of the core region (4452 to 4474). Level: 35.0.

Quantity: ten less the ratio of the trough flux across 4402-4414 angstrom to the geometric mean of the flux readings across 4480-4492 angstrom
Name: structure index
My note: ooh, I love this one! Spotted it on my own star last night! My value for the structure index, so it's 9.14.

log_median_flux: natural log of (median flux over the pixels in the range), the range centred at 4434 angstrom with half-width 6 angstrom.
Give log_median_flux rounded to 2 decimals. 3.60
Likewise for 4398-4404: 3.52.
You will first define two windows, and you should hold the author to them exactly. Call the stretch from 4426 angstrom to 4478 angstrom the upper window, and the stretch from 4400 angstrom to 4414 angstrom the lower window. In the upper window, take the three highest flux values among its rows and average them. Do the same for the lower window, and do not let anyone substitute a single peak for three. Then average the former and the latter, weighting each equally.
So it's 38.0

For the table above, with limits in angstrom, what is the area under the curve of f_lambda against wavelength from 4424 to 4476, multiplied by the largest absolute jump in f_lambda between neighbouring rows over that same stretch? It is 7670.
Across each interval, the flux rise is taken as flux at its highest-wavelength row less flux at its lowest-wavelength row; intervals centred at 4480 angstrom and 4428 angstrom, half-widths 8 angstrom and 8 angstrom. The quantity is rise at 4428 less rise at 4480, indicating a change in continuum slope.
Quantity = -7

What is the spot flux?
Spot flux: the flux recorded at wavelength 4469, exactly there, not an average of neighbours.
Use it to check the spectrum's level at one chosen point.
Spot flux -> 34.11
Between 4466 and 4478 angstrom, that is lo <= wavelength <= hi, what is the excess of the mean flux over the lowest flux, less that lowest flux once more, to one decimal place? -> -31.5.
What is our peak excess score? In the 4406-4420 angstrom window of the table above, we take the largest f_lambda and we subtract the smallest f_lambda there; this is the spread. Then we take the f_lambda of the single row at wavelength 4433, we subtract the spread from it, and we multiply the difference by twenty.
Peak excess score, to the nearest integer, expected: 619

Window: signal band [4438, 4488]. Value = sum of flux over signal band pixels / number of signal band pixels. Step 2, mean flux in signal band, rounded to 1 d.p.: 36.3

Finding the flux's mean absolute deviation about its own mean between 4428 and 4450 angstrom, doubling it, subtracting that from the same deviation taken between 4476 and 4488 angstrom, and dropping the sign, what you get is 1.4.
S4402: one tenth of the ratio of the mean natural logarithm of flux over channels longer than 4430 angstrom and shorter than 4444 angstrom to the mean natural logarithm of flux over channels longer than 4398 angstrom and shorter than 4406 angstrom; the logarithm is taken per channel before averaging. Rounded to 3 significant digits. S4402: 0.102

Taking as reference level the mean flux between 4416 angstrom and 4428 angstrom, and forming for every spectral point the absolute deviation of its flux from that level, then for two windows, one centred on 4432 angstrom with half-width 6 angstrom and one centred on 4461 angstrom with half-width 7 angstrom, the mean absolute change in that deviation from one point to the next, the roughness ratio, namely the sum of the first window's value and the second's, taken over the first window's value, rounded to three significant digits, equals 1.56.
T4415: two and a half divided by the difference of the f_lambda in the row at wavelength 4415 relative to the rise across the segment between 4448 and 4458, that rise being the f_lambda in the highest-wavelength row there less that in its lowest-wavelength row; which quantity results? 0.069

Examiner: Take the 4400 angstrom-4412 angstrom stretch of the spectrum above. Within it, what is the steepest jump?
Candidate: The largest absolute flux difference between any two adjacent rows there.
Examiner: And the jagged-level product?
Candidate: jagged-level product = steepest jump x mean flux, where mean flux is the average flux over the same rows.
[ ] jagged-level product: 109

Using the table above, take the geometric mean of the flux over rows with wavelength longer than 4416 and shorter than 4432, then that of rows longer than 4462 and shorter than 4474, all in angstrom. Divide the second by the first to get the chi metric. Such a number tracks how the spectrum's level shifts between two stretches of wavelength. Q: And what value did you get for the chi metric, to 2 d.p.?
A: 0.97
